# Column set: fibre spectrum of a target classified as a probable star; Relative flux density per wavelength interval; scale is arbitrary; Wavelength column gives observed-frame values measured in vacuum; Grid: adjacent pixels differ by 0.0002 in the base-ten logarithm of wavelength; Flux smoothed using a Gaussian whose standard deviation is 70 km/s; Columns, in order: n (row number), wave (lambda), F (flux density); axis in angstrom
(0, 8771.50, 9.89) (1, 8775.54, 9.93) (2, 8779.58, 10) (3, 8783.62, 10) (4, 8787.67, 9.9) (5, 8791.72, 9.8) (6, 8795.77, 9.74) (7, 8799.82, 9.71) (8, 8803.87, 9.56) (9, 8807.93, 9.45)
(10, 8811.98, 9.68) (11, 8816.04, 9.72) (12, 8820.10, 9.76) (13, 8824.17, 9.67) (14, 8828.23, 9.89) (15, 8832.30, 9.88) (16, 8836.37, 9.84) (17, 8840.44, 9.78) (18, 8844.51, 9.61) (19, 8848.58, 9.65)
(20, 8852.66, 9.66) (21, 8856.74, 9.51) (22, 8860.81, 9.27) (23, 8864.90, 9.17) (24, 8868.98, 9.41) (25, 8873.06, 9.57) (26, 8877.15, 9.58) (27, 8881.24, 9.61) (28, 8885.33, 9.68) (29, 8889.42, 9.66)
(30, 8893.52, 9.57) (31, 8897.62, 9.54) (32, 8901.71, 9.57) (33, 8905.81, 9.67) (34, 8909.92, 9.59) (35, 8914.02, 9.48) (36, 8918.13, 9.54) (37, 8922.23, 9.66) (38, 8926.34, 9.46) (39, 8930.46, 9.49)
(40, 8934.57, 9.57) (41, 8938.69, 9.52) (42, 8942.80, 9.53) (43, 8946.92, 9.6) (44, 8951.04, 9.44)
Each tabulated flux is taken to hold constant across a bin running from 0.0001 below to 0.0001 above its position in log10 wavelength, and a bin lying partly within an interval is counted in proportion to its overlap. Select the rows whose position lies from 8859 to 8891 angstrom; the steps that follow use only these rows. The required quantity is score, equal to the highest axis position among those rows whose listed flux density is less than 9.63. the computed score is 8881.24 angstrom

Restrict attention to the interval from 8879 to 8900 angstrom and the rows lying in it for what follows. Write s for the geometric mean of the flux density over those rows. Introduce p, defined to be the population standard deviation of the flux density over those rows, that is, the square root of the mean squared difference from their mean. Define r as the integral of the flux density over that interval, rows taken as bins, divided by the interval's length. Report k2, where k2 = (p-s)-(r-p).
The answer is -19.1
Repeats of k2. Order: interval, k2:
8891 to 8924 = -19.0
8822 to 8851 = -19.3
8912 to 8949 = -19.0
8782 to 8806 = -19.3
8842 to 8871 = -18.6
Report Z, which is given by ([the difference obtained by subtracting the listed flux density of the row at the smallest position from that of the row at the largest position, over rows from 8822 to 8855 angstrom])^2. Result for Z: 0.00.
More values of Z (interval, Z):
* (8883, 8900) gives 0.02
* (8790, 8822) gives 0.00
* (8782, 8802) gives 0.08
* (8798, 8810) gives 0.07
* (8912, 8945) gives 0.00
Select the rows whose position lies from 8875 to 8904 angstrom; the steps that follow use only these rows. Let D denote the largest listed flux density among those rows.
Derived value 9.68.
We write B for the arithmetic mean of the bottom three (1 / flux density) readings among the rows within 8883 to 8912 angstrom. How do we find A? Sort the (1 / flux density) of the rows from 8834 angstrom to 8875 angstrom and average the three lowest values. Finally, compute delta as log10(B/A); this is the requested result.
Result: 0.004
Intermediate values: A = 0.1025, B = 0.103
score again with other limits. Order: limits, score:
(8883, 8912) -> 8909.92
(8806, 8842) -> 8807.93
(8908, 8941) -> 8938.69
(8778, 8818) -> 8807.93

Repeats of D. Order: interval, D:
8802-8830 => 9.89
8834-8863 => 9.84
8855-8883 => 9.61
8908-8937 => 9.66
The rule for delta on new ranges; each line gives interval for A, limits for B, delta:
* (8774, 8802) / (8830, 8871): 0.006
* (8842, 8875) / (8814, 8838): -0.010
